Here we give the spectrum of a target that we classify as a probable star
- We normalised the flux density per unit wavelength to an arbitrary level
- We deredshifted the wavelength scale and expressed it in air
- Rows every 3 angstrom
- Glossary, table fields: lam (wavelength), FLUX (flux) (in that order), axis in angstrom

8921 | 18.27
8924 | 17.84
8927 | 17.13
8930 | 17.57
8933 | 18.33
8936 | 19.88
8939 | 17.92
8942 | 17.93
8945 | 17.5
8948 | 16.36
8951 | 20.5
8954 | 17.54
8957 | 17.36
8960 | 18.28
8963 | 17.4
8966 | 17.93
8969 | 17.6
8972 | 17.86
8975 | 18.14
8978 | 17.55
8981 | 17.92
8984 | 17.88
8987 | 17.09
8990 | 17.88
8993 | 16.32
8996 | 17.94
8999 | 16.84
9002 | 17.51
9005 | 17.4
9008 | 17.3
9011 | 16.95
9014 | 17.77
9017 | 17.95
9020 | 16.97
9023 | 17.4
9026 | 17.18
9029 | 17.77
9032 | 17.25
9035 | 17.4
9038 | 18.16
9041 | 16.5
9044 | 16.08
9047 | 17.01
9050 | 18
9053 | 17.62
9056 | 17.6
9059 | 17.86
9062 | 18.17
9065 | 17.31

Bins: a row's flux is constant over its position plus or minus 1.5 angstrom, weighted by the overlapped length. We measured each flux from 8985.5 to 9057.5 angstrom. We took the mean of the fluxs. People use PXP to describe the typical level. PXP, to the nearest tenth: 17.3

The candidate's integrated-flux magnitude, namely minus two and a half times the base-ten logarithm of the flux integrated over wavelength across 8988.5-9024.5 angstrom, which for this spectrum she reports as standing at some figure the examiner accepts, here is -6.99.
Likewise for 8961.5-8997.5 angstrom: -7.01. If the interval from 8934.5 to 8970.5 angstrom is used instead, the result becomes -7.03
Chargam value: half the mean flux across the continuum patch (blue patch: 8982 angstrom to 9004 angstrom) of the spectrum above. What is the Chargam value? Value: 8.7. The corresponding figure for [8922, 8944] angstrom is 9.0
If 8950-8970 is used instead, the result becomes 9.0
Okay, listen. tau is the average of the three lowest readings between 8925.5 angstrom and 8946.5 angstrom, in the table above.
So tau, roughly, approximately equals 17.4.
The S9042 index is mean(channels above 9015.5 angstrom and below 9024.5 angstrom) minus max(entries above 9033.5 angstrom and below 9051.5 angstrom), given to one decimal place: -0.7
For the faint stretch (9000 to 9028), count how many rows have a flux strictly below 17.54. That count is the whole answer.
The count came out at 7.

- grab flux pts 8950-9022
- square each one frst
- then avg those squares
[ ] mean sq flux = 312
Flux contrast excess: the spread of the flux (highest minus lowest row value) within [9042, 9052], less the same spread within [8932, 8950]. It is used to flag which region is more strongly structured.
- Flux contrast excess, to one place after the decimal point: -1.6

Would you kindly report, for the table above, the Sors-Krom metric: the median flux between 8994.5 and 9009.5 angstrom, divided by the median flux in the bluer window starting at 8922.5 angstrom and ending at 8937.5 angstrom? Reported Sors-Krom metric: 0.98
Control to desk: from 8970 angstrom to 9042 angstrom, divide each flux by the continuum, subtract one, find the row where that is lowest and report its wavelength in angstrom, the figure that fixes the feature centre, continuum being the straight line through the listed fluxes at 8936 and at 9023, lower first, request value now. 8993 angstrom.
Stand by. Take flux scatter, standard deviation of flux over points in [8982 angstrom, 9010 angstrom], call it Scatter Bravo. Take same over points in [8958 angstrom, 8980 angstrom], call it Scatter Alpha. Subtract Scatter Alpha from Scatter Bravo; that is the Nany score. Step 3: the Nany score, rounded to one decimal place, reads 0.2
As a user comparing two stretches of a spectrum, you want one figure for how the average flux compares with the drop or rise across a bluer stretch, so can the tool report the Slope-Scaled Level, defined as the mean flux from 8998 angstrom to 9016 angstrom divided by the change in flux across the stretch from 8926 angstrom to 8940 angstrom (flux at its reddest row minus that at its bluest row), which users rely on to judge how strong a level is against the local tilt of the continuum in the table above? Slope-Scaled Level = 22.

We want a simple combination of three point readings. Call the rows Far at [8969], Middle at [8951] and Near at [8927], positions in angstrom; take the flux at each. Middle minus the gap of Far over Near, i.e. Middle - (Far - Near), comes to 20.0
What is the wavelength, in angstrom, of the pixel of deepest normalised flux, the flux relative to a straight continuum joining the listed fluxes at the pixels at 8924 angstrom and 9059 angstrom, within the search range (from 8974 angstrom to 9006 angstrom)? 8993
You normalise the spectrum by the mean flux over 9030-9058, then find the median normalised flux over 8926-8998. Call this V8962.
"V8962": 1.03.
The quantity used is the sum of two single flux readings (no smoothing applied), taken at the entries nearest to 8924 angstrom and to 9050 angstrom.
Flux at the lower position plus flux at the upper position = 35.8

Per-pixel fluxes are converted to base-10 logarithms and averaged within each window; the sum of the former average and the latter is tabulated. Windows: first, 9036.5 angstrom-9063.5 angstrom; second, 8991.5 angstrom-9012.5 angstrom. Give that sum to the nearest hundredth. 2.48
